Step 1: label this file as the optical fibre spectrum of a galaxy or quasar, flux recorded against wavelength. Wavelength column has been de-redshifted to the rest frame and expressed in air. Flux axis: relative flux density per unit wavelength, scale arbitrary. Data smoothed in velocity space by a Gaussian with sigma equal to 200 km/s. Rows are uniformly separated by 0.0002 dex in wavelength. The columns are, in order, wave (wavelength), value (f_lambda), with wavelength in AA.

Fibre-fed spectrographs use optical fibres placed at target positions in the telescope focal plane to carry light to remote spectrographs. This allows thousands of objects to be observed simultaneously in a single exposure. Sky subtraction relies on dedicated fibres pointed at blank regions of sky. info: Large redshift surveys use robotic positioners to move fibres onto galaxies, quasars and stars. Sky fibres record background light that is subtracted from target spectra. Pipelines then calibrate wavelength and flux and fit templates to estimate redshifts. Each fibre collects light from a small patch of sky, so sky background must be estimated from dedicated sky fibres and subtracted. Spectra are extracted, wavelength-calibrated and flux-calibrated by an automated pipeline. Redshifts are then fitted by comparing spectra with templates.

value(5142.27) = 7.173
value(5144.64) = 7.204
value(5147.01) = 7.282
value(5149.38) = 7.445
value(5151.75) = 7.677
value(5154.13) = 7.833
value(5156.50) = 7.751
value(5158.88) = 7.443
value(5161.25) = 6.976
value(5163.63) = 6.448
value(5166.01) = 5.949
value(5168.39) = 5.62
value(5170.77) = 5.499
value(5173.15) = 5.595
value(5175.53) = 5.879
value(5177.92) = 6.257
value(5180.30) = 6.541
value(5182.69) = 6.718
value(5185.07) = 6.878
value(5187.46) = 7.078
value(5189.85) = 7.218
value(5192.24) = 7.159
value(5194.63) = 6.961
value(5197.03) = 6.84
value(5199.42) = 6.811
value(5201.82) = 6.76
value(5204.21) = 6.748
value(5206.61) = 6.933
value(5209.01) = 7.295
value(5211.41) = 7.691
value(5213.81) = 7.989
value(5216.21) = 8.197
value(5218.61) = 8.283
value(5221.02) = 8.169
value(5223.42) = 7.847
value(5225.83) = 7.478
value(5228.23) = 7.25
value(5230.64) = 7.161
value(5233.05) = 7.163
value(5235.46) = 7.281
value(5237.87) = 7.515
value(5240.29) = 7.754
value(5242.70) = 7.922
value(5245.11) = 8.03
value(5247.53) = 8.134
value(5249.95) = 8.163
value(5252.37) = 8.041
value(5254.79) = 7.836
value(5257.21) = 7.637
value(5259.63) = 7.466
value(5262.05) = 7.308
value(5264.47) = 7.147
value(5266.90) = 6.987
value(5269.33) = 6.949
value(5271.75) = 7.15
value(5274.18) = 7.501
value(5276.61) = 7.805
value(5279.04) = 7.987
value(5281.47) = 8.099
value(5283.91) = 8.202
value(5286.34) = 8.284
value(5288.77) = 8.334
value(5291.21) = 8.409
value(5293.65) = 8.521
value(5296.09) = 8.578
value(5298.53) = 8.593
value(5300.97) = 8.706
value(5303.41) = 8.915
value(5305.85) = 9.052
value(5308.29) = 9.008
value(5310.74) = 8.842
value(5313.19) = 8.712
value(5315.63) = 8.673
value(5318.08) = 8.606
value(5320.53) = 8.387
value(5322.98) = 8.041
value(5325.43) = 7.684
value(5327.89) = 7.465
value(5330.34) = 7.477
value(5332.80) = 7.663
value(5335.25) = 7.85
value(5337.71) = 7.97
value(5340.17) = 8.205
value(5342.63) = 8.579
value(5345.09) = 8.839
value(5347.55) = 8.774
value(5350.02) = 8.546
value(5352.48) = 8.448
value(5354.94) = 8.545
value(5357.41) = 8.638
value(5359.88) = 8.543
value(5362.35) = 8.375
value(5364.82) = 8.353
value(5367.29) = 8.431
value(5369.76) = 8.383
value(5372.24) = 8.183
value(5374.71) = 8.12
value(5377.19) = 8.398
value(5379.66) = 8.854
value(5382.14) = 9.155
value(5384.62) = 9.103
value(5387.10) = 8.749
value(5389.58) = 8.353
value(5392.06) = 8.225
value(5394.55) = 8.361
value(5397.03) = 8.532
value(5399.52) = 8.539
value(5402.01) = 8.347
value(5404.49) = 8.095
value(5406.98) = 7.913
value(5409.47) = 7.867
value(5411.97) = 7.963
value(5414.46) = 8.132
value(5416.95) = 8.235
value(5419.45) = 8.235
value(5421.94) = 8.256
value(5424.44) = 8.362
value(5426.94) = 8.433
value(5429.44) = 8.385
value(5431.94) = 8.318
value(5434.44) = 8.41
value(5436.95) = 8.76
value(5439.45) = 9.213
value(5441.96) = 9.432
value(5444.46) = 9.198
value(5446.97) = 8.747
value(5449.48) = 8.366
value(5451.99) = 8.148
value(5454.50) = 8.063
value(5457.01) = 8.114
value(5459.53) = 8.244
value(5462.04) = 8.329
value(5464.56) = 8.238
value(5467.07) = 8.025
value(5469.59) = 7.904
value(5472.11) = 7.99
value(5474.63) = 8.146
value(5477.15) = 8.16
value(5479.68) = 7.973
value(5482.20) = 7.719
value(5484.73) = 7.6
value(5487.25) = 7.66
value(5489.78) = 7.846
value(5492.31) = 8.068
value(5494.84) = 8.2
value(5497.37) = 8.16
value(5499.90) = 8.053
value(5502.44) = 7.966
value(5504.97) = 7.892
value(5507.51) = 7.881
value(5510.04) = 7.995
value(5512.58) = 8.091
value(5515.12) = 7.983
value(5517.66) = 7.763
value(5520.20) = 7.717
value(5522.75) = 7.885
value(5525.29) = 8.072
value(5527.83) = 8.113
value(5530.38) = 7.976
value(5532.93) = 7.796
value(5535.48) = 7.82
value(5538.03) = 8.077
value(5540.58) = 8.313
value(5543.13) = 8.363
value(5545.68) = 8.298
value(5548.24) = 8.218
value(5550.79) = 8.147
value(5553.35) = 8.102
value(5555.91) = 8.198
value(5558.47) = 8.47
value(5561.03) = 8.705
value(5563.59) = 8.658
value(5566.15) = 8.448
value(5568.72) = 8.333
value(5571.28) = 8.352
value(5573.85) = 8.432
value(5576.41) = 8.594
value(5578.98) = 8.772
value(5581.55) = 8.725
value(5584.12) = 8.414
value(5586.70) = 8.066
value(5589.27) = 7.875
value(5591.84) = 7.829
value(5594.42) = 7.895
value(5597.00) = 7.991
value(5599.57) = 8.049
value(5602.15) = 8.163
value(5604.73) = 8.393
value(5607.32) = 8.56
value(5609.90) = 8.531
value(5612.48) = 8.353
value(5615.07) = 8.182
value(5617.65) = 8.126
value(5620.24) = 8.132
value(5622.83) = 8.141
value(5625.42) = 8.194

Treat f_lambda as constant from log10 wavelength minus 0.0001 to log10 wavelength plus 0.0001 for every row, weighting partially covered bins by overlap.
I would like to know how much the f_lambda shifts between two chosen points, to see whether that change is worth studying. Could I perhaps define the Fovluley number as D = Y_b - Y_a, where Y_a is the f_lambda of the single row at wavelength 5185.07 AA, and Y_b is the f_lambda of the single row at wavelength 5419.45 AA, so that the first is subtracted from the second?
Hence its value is 1.4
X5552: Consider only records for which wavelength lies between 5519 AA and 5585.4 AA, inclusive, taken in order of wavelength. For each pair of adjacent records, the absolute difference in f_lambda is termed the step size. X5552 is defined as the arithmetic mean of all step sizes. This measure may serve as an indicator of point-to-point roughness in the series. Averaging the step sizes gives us 0.133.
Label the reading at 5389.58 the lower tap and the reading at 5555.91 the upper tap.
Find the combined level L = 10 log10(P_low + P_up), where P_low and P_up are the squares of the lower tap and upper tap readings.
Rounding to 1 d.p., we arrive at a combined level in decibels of 21.4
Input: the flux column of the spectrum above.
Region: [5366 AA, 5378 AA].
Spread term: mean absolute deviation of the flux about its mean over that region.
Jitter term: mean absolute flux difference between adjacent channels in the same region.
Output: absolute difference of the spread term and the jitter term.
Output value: 0.026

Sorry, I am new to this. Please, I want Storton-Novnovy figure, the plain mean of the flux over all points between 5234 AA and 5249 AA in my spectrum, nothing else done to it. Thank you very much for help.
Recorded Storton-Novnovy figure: 7.77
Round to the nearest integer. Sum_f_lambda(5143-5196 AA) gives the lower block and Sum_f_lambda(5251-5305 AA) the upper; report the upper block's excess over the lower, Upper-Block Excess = 25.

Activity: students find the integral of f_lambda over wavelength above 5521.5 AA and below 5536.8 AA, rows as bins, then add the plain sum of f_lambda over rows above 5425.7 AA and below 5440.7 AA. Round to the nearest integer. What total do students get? 173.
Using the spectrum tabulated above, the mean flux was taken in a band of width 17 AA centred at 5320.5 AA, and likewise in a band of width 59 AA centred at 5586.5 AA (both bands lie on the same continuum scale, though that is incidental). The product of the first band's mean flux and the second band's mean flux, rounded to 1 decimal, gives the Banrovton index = 68.6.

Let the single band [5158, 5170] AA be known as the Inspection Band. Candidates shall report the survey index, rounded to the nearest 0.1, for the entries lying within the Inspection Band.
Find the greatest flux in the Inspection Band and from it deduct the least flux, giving 1.8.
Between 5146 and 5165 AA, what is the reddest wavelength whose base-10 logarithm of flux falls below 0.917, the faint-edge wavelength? 5163.63 AA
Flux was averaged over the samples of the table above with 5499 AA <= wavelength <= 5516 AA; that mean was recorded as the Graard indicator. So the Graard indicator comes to 7.98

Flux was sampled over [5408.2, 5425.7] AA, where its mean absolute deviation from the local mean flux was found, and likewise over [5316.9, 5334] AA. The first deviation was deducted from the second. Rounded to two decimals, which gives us 0.24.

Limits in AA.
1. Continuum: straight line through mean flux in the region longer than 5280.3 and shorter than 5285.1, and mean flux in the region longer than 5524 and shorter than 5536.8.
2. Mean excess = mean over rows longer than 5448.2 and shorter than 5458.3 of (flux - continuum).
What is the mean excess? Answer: 0.16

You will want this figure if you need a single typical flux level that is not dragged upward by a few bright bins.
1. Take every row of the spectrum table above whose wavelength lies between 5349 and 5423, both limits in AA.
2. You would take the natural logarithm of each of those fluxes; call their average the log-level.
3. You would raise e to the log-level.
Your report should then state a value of 8.4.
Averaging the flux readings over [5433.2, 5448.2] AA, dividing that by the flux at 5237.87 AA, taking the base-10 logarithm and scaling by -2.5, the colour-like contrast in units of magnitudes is -0.19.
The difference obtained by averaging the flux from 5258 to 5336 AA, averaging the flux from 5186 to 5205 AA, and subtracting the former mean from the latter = -1.1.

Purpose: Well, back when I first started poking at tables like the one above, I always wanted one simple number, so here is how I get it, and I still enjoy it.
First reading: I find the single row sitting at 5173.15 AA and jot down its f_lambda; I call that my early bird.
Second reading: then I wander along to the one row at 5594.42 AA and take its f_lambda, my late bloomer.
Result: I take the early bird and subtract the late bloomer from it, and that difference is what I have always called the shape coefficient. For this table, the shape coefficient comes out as -2.3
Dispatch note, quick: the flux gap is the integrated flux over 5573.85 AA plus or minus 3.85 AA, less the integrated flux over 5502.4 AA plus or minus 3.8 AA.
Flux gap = 4.6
